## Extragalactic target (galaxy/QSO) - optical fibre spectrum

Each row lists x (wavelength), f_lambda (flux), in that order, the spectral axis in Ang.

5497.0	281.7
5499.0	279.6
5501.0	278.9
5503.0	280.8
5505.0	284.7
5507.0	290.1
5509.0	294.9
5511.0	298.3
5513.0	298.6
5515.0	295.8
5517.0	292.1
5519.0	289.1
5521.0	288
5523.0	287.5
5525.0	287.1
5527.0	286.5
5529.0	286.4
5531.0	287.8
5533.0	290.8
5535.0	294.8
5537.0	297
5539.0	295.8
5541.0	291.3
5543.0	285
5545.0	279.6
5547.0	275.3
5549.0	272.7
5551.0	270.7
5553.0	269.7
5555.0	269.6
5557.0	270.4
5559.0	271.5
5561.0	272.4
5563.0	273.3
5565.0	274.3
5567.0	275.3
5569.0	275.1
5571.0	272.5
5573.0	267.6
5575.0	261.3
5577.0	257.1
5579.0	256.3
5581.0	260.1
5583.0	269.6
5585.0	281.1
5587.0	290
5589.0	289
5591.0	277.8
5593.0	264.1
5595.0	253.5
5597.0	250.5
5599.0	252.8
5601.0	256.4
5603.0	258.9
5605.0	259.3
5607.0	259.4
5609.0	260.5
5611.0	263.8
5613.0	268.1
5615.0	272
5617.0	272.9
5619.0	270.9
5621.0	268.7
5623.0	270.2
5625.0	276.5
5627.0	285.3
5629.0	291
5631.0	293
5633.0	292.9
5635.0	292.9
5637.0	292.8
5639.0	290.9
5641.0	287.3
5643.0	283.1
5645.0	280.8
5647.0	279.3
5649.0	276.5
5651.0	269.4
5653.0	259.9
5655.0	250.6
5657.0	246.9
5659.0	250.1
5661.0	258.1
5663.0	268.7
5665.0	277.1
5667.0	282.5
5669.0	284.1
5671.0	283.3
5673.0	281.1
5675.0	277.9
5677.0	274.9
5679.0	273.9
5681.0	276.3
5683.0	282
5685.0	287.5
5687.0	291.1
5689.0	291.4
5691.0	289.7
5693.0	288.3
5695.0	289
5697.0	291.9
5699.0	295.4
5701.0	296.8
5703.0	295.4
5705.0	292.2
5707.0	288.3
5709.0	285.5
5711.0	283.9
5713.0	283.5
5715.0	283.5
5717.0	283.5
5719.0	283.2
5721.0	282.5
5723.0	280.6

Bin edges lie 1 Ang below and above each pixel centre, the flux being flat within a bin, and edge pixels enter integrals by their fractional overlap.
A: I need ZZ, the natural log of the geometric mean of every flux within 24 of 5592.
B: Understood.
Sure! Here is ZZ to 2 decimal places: 5.58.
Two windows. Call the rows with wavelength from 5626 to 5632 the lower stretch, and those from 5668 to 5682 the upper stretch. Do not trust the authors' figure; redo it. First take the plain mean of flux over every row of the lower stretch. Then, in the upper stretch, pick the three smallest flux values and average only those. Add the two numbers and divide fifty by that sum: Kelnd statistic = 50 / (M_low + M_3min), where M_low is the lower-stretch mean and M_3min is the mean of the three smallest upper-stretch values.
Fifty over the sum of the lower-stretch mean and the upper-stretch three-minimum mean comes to 0.089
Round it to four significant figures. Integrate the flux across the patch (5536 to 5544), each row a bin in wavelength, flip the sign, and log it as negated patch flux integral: -2338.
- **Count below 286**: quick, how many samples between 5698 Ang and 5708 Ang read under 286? 0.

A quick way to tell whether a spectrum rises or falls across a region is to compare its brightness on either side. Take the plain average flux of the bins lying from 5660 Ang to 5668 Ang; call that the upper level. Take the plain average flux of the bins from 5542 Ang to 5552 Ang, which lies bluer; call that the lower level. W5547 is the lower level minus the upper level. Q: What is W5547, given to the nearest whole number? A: 5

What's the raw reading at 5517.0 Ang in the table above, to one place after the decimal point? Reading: 292.1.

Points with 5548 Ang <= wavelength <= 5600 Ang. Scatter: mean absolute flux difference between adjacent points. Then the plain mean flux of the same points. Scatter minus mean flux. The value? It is -265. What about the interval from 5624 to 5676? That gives -273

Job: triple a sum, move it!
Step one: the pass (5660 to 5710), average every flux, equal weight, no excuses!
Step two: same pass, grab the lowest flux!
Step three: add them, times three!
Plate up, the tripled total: 1627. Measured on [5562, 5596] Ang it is 1572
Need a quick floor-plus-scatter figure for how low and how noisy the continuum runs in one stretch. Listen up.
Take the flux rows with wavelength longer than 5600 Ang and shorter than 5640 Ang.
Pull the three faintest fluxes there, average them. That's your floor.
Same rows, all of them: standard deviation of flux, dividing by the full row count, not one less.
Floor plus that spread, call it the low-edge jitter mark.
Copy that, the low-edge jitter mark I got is 271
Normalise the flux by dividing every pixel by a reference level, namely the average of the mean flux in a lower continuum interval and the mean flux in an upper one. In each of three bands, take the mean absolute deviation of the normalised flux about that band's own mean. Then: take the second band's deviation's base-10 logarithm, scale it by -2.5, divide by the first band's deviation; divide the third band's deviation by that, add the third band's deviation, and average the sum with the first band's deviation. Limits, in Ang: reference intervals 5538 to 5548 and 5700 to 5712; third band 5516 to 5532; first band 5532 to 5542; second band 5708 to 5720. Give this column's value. 0.006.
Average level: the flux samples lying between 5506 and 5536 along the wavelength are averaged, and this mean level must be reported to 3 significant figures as 291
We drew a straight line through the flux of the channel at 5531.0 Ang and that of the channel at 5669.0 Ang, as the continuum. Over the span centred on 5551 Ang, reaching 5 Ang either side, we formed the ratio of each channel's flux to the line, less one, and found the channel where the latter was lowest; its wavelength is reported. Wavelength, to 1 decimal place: 5555.0 Ang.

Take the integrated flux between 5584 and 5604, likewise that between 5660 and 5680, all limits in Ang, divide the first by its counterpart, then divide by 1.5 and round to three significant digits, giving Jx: 0.646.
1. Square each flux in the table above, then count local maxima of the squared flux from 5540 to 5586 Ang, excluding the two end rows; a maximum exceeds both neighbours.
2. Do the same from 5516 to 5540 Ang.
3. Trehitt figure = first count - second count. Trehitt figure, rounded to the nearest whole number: 0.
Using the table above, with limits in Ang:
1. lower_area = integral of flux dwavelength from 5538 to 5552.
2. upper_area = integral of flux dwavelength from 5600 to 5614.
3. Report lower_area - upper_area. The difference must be 288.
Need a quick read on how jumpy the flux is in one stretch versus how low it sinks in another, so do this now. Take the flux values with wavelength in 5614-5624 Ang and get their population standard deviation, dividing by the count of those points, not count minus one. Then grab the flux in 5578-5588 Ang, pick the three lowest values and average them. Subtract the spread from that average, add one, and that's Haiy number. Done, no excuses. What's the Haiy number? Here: 262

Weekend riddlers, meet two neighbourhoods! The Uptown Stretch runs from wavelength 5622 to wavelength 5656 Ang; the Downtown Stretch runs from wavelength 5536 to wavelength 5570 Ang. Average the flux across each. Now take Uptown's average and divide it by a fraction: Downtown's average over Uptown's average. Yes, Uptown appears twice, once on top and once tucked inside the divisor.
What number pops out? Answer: 284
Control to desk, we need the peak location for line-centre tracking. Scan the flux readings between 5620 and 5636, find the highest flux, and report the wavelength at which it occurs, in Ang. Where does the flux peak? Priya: 5631.0 Ang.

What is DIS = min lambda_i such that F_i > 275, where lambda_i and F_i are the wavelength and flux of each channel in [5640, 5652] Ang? 5641.0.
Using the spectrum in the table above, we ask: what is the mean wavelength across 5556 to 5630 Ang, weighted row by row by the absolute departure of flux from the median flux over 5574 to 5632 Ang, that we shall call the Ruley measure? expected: 5595.6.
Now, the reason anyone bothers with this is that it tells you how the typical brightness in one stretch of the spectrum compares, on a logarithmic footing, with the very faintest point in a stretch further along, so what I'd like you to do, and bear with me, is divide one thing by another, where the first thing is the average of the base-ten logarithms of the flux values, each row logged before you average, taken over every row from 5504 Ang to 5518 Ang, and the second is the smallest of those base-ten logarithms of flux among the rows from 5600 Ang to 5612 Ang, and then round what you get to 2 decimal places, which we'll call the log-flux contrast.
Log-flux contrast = 1.02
